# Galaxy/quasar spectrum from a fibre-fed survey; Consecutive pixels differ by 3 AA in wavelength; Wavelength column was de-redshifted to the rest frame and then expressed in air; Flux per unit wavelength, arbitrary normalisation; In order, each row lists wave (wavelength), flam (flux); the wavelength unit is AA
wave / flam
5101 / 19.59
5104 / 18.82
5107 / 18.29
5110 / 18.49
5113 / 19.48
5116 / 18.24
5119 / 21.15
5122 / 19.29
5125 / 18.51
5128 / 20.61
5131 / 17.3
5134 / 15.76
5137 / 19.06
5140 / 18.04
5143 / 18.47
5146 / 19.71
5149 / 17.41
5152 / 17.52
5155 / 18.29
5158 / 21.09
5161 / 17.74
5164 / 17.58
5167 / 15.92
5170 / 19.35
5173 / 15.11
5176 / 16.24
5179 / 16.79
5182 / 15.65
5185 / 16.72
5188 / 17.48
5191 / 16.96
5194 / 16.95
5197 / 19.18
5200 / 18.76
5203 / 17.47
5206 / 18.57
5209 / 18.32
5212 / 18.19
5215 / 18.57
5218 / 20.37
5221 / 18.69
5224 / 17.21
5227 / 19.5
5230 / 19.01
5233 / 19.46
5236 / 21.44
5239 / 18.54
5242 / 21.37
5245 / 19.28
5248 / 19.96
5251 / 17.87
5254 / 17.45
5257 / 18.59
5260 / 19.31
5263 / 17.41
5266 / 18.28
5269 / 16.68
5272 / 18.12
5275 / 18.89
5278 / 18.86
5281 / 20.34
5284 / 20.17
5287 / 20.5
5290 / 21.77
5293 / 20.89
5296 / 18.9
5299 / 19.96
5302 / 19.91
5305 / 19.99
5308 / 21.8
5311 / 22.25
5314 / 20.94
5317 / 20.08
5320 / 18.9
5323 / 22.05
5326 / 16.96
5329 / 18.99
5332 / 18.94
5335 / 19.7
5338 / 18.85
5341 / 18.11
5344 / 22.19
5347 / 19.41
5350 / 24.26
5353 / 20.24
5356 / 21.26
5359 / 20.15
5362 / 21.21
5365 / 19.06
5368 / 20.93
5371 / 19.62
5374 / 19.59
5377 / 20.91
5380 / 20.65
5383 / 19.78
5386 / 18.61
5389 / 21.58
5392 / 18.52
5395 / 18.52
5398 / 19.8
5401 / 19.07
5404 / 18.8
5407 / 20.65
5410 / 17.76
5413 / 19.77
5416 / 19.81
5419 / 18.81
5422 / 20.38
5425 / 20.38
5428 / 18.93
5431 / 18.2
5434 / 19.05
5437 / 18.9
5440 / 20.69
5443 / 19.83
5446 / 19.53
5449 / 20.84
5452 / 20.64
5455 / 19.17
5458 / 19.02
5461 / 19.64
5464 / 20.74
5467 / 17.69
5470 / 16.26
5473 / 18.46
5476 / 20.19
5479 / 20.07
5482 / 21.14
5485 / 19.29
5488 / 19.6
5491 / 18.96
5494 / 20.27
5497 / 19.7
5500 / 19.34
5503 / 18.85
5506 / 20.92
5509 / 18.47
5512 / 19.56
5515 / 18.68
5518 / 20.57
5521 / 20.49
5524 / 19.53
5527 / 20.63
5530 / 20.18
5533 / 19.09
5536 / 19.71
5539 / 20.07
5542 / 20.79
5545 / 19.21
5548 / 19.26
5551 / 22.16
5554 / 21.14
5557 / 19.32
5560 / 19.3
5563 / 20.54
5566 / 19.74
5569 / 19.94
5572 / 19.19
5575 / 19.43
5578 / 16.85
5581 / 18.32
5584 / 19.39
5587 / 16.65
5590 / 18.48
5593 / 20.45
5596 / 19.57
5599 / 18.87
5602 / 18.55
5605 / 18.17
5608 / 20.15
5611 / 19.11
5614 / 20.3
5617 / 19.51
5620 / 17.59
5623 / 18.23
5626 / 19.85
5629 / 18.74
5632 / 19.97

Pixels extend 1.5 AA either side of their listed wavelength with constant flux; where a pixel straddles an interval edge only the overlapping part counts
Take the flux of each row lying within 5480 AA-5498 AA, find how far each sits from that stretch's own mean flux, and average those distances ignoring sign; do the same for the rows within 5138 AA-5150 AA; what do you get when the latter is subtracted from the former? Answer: -0.10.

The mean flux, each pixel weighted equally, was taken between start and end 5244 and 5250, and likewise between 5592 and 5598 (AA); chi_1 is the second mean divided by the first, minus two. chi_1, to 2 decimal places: -0.98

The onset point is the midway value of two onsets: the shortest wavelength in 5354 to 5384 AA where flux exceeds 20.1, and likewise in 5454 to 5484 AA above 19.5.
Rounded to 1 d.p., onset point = 5408.5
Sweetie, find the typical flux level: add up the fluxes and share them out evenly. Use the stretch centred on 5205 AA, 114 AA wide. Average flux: 18.3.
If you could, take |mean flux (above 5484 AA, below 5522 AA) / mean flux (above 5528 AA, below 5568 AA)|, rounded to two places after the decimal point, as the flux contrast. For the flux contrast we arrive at 0.98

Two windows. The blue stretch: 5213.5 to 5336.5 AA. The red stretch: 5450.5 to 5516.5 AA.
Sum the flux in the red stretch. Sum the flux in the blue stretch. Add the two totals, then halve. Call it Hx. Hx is 612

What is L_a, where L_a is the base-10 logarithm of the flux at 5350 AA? 1.38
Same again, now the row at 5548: 1.28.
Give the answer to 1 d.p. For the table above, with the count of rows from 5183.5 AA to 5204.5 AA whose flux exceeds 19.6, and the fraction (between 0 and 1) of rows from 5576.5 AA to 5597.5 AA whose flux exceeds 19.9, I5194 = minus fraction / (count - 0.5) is 0.3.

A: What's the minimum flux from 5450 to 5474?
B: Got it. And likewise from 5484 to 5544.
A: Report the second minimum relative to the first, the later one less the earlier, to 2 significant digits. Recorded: 2.2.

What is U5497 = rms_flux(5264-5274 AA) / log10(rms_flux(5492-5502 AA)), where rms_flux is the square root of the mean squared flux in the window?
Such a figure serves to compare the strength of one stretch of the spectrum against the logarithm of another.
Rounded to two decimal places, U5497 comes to 13.66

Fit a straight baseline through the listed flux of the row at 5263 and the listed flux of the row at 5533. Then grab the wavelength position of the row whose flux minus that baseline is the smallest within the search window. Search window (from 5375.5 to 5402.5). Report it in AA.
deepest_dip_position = 5395 AA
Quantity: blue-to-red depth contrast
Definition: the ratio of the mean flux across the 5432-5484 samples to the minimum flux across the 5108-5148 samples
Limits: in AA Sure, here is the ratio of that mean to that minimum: 1.24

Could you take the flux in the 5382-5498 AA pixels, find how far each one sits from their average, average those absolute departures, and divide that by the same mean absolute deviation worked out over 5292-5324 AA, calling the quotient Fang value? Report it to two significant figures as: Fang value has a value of 0.86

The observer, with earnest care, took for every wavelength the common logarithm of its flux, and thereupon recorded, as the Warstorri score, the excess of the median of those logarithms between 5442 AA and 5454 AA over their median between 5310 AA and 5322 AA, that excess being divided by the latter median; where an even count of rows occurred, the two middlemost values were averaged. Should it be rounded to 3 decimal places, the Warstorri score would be -0.004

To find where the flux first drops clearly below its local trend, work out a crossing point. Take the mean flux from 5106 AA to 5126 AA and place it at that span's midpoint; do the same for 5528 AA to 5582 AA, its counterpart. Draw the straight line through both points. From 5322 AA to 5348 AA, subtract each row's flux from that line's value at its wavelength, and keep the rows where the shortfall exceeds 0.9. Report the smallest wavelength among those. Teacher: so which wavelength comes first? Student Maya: 5326 AA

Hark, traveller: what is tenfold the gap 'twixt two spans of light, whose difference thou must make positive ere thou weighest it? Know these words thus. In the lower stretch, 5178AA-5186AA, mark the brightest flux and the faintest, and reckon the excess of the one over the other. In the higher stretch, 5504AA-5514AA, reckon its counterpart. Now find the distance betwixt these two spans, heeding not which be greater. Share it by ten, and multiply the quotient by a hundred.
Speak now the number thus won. 13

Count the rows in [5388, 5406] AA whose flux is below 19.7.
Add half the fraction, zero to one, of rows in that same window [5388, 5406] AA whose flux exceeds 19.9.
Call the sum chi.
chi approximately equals 4.1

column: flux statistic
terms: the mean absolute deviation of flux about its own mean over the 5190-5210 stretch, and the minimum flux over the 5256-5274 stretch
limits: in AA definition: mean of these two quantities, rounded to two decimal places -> 8.73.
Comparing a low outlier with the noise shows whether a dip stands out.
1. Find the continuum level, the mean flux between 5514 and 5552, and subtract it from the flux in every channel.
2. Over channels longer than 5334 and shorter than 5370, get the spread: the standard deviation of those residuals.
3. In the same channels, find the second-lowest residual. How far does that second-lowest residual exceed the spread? -2.8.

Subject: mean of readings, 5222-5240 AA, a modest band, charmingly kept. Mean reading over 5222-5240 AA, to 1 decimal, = 19.2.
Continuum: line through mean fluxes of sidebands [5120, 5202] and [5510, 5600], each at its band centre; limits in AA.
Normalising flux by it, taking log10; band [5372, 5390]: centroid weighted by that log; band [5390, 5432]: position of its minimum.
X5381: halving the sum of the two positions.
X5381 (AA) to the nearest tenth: 5395.9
